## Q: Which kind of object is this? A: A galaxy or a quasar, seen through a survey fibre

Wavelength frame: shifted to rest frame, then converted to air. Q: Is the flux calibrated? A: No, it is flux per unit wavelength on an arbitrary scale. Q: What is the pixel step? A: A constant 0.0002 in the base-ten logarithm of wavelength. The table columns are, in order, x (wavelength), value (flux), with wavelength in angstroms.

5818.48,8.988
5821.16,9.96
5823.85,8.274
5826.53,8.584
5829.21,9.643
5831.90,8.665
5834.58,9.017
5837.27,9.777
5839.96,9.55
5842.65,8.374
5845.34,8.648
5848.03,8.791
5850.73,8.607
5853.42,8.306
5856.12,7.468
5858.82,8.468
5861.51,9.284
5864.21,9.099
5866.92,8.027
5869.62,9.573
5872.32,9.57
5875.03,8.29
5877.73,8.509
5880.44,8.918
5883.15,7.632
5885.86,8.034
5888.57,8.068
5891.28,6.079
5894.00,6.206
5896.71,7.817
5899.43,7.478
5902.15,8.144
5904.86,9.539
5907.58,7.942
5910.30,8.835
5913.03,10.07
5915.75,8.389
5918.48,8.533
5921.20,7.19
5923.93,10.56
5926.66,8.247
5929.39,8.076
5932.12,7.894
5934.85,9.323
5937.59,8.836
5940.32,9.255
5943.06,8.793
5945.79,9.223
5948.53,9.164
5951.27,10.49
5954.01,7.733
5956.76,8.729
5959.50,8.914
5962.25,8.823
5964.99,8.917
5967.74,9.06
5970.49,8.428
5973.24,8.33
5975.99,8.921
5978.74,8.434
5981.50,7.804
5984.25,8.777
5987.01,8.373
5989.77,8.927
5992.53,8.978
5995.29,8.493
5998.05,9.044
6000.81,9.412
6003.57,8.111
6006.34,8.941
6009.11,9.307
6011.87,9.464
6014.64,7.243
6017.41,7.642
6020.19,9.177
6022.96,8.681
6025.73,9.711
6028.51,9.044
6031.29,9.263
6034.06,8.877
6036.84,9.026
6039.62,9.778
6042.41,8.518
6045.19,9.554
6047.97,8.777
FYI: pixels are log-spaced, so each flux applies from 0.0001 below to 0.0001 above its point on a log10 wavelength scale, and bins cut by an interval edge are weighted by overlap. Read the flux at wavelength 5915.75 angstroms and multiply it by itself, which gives 70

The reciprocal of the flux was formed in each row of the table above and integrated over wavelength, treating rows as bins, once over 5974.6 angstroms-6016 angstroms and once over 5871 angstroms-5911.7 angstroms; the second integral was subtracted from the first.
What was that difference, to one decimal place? -0.3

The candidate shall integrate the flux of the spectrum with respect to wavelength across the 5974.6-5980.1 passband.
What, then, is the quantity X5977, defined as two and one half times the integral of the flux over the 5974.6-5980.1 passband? 119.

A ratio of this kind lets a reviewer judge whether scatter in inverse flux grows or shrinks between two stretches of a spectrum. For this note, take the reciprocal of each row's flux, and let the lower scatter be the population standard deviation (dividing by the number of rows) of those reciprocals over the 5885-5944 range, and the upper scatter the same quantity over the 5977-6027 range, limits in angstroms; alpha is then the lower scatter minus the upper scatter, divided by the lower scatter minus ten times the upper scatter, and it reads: -0.10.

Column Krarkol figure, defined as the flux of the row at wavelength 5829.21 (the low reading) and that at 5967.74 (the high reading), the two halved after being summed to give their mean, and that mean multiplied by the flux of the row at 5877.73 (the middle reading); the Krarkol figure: 80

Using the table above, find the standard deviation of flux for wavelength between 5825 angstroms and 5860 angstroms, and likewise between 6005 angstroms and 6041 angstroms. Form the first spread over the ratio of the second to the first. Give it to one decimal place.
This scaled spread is 0.5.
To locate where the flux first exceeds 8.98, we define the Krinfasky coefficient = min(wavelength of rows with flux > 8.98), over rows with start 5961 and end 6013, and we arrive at 5967.74 angstroms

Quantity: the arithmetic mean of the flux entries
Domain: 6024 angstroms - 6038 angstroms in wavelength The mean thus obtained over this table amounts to 9.2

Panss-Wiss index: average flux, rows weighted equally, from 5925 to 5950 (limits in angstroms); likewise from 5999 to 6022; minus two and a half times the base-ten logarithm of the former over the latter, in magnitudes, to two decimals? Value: -0.01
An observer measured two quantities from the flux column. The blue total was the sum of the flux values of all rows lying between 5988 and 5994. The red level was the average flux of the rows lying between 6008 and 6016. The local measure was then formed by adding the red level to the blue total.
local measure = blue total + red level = 27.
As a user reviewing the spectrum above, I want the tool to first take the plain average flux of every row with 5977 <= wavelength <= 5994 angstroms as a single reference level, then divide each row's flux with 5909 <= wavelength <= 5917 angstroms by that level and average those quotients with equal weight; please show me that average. 1.06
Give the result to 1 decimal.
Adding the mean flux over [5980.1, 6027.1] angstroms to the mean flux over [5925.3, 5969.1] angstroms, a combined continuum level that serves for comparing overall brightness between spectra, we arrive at 17.6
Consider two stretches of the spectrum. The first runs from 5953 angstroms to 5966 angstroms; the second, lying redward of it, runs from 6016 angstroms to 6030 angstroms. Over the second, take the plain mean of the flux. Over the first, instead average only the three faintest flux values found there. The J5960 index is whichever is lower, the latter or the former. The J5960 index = 8.43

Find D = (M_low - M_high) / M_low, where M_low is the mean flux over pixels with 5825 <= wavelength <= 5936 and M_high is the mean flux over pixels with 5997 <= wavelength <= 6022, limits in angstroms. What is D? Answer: -0.022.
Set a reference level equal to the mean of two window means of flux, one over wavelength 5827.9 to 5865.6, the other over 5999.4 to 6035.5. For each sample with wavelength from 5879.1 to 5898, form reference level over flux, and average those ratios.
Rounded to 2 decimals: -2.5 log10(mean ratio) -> -0.19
